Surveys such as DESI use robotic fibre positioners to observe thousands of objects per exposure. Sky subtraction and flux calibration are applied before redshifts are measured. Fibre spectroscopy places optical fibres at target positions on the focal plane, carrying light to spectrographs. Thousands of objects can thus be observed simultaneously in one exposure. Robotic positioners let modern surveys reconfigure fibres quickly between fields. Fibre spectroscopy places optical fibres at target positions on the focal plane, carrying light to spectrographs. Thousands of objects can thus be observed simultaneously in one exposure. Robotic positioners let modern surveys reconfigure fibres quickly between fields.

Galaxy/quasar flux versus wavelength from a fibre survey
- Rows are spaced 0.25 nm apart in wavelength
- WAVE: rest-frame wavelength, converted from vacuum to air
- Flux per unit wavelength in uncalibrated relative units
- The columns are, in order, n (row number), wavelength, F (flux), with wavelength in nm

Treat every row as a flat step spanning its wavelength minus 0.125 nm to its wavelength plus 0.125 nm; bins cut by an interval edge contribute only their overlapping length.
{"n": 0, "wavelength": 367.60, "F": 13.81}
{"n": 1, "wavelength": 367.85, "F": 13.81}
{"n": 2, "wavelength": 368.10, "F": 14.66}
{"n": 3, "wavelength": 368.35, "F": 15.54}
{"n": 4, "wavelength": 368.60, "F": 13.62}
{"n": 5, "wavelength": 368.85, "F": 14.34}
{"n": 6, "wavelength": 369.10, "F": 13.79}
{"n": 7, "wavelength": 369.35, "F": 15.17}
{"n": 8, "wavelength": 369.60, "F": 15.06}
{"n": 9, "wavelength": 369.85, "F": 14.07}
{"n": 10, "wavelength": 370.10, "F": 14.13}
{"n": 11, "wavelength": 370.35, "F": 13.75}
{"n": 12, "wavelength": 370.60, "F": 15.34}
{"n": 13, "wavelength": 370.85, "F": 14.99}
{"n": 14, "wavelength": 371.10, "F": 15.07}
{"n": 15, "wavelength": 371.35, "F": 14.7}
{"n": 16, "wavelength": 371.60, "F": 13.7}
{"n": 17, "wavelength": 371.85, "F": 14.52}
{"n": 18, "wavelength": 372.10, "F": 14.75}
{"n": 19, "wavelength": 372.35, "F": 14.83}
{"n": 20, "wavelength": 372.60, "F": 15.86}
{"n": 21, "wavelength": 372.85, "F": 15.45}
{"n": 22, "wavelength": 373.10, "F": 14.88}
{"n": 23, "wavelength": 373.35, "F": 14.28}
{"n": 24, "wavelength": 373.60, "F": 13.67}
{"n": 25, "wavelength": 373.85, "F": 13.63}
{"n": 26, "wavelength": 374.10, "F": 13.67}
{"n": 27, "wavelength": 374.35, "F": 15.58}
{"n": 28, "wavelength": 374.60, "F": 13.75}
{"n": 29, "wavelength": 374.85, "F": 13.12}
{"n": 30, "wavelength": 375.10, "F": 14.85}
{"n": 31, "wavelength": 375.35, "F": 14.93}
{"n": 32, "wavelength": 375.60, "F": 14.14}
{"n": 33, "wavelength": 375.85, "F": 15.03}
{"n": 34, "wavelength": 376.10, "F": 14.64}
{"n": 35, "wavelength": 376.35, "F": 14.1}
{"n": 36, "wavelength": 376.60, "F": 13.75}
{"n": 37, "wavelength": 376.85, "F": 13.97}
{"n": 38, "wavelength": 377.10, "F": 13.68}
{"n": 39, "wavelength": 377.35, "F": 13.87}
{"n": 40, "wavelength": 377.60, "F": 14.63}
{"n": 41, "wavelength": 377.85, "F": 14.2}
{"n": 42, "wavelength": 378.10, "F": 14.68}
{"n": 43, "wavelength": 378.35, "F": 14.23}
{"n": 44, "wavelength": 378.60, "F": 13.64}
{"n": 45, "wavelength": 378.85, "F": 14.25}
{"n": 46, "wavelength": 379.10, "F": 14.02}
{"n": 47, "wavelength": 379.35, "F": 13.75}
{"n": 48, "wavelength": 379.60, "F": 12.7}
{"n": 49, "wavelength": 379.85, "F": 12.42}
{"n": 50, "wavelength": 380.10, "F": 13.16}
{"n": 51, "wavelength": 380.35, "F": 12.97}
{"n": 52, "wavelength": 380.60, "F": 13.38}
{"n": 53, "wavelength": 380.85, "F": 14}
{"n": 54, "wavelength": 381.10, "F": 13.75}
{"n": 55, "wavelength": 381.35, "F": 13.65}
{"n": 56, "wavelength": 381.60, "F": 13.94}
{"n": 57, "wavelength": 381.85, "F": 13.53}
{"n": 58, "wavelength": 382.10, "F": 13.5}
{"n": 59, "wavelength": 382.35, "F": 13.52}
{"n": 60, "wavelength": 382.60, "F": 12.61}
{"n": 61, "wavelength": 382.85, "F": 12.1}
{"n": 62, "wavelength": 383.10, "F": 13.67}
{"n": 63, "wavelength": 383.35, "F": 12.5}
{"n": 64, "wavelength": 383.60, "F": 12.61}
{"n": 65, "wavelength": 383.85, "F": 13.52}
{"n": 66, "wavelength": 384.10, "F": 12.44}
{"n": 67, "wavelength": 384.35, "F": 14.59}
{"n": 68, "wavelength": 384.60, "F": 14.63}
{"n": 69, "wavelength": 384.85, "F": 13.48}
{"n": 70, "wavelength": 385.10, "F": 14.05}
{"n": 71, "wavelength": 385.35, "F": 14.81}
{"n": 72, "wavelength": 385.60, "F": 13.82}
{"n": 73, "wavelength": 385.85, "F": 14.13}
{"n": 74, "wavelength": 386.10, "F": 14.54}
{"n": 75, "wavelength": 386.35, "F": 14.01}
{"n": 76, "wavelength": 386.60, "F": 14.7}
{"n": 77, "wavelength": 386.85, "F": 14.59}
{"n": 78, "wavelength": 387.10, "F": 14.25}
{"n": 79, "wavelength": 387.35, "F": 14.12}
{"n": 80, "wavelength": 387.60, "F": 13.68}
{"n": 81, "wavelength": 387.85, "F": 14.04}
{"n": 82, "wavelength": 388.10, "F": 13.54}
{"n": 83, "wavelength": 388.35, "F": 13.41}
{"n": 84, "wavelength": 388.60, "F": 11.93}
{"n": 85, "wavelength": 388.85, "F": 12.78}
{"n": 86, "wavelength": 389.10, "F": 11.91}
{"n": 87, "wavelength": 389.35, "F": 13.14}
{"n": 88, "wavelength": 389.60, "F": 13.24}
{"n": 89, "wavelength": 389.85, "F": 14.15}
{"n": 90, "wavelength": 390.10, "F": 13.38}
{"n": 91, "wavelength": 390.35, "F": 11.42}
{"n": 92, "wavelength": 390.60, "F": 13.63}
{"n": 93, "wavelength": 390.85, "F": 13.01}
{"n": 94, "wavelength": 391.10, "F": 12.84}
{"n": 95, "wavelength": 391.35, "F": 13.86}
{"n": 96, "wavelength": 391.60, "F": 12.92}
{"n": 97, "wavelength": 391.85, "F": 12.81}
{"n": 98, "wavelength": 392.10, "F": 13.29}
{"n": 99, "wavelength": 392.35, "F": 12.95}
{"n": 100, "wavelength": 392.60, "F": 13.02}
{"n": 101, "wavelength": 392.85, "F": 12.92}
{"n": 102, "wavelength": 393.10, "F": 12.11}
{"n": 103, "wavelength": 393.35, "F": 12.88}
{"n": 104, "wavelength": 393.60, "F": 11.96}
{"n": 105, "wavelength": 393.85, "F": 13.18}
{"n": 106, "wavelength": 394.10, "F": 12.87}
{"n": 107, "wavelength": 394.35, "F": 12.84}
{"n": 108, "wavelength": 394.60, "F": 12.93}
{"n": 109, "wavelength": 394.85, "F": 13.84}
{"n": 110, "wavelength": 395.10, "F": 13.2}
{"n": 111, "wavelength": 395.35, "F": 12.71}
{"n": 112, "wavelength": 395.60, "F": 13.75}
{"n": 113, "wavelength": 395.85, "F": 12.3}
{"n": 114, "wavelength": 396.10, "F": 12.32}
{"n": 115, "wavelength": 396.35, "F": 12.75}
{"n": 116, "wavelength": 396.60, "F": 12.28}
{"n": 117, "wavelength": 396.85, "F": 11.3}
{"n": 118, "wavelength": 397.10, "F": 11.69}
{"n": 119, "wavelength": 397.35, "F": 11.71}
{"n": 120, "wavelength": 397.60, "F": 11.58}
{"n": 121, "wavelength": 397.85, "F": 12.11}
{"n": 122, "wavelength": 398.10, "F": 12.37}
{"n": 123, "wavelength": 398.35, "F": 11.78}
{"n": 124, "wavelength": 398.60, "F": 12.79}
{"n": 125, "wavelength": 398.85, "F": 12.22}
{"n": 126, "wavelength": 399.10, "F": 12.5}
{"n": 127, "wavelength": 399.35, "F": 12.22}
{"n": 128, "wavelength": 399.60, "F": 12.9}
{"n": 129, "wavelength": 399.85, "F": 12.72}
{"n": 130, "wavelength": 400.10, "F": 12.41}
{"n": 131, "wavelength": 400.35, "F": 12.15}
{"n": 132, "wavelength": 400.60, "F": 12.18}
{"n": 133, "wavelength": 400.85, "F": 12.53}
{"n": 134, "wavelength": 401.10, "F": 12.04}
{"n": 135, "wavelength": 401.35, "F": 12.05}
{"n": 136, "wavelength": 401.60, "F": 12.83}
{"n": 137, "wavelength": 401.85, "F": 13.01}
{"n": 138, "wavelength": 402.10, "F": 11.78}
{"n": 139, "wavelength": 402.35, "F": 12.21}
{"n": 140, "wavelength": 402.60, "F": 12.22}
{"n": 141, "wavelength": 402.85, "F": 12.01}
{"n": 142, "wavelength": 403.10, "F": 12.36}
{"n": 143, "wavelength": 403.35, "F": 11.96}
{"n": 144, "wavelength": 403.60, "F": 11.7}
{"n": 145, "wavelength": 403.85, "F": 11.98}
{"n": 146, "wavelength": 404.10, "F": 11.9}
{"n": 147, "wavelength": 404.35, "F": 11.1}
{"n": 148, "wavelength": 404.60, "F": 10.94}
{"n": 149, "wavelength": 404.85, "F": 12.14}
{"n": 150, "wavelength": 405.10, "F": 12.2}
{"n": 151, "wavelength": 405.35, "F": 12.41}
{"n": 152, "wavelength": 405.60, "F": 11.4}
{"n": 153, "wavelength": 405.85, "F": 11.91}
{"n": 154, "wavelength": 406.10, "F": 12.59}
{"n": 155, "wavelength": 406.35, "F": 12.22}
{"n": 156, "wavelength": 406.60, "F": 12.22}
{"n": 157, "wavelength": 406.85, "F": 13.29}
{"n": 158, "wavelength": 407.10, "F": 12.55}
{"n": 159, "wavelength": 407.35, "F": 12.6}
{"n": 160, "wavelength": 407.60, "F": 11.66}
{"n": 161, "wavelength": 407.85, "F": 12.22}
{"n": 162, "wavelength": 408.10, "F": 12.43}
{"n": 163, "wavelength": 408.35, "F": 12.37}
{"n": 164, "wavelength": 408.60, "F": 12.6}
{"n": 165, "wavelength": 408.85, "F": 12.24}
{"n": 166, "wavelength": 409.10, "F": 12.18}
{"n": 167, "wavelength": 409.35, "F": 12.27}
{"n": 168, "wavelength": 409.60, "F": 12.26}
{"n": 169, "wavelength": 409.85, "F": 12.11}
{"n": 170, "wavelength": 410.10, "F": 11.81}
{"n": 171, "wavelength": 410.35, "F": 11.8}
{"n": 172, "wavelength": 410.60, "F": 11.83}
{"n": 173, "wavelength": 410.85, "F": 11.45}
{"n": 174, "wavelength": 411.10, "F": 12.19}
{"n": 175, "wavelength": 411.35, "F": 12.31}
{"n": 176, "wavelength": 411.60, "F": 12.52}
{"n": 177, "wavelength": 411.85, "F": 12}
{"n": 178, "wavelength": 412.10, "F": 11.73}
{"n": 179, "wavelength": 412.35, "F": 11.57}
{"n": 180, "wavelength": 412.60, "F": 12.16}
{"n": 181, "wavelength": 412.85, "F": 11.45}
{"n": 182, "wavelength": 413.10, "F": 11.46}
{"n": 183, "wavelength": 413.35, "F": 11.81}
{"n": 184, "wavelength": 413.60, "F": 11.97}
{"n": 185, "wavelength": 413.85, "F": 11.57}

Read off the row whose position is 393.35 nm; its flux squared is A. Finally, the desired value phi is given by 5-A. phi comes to -161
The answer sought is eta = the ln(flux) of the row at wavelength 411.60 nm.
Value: 2.53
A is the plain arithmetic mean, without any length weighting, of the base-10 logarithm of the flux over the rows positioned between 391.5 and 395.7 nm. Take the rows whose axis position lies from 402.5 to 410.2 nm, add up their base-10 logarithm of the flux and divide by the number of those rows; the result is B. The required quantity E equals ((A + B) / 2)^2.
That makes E 1.20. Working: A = 1.112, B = 1.083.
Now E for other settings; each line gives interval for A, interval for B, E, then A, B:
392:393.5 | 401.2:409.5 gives 1.20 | 1.109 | 1.085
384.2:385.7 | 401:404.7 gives 1.25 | 1.153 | 1.079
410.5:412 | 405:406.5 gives 1.17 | 1.081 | 1.083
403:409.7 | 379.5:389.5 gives 1.22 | 1.084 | 1.130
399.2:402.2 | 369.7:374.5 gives 1.27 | 1.093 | 1.163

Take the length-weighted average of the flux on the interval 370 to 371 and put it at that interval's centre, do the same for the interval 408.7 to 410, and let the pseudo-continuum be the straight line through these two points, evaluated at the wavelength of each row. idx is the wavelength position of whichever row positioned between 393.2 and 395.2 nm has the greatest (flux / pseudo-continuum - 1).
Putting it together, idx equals 394.85 nm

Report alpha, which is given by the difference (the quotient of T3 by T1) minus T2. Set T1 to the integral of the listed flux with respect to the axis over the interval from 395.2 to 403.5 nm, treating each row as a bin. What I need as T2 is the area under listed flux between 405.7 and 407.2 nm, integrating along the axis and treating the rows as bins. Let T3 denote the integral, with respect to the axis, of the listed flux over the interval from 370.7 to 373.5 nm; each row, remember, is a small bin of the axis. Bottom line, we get -18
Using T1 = 102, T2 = 19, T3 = 41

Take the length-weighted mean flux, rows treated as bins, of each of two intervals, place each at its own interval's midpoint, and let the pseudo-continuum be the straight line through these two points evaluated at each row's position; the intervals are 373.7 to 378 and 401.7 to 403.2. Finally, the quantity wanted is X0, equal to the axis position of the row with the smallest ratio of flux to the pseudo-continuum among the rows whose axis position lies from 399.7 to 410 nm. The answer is 404.60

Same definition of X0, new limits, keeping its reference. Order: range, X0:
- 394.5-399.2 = 396.85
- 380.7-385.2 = 382.85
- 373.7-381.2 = 379.85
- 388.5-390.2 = 388.60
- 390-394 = 390.35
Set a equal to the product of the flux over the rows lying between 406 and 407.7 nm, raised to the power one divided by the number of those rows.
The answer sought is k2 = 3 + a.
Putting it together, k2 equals 15.4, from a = 12.4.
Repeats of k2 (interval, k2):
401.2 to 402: 15.6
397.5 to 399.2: 15.2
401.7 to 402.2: 15.4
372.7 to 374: 17.4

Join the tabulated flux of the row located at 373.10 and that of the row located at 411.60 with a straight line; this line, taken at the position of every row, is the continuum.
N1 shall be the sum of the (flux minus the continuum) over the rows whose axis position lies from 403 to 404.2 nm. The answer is -5.2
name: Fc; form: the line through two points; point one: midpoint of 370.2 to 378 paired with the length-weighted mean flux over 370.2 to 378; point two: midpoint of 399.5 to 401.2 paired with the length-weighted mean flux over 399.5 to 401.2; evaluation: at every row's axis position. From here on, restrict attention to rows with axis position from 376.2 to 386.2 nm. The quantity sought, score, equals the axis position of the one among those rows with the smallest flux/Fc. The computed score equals 382.85 nm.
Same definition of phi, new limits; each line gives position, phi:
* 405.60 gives -125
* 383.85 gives -178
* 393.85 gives -169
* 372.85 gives -234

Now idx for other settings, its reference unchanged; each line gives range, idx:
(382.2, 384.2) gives 383.10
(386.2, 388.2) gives 386.60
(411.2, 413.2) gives 411.60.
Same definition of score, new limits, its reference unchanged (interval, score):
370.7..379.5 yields 374.85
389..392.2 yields 390.35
